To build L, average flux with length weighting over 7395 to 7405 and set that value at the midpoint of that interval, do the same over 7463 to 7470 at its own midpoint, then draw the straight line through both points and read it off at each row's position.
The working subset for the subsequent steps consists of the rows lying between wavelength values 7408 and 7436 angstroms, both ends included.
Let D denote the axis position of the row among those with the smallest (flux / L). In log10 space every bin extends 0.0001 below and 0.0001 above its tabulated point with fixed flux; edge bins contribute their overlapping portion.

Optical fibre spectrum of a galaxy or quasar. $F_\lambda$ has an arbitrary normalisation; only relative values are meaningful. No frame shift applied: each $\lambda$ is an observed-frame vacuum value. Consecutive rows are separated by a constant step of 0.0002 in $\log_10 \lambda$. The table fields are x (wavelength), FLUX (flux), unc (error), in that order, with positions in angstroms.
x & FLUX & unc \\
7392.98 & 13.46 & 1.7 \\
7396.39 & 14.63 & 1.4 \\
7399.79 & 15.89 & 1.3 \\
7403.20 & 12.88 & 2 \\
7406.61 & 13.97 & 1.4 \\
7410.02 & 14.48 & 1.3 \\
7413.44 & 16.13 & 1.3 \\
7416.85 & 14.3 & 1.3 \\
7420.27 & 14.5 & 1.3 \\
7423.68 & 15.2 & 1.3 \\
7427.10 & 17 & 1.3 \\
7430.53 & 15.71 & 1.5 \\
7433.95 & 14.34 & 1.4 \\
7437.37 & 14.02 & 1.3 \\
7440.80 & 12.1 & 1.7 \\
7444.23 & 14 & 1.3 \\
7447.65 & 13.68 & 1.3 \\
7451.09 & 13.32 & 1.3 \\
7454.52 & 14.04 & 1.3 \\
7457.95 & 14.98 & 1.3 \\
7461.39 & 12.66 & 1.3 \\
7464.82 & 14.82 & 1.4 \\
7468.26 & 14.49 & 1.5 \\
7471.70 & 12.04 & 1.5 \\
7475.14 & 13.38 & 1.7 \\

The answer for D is 7433.95 angstroms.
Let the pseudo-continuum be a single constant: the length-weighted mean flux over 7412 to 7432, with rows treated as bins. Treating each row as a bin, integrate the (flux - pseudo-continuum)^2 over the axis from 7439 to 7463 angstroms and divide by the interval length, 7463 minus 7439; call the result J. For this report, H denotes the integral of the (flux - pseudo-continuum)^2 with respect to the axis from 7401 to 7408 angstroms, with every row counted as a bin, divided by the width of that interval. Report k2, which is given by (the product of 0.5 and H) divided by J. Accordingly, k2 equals 0.48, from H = 4.24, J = 4.4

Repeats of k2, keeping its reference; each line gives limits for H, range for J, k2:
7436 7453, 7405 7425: 2.32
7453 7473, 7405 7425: 1.84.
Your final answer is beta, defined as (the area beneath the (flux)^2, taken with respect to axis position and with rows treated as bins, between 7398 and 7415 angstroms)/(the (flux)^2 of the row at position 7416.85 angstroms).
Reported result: 18.0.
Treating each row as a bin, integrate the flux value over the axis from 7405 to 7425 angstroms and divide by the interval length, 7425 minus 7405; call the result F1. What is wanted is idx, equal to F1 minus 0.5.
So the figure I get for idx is 14.3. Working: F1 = 14.8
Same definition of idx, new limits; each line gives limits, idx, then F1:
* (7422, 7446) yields 14.1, 14.6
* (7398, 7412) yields 13.8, 14.3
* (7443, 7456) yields 13.2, 13.7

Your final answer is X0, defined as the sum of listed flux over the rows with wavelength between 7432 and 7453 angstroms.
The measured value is 81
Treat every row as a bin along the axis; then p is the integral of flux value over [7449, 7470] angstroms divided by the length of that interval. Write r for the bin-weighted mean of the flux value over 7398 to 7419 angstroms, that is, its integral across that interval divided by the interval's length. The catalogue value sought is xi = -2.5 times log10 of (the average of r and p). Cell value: -2.890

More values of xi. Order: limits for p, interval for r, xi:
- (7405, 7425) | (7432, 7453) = -2.880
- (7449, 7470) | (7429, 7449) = -2.866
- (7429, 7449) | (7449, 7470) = -2.866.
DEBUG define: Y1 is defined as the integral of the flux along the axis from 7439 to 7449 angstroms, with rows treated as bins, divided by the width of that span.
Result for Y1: 13.3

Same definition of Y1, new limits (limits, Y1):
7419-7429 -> 15.6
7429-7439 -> 14.7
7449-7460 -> 14.0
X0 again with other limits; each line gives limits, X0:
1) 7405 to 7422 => 73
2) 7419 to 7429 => 47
